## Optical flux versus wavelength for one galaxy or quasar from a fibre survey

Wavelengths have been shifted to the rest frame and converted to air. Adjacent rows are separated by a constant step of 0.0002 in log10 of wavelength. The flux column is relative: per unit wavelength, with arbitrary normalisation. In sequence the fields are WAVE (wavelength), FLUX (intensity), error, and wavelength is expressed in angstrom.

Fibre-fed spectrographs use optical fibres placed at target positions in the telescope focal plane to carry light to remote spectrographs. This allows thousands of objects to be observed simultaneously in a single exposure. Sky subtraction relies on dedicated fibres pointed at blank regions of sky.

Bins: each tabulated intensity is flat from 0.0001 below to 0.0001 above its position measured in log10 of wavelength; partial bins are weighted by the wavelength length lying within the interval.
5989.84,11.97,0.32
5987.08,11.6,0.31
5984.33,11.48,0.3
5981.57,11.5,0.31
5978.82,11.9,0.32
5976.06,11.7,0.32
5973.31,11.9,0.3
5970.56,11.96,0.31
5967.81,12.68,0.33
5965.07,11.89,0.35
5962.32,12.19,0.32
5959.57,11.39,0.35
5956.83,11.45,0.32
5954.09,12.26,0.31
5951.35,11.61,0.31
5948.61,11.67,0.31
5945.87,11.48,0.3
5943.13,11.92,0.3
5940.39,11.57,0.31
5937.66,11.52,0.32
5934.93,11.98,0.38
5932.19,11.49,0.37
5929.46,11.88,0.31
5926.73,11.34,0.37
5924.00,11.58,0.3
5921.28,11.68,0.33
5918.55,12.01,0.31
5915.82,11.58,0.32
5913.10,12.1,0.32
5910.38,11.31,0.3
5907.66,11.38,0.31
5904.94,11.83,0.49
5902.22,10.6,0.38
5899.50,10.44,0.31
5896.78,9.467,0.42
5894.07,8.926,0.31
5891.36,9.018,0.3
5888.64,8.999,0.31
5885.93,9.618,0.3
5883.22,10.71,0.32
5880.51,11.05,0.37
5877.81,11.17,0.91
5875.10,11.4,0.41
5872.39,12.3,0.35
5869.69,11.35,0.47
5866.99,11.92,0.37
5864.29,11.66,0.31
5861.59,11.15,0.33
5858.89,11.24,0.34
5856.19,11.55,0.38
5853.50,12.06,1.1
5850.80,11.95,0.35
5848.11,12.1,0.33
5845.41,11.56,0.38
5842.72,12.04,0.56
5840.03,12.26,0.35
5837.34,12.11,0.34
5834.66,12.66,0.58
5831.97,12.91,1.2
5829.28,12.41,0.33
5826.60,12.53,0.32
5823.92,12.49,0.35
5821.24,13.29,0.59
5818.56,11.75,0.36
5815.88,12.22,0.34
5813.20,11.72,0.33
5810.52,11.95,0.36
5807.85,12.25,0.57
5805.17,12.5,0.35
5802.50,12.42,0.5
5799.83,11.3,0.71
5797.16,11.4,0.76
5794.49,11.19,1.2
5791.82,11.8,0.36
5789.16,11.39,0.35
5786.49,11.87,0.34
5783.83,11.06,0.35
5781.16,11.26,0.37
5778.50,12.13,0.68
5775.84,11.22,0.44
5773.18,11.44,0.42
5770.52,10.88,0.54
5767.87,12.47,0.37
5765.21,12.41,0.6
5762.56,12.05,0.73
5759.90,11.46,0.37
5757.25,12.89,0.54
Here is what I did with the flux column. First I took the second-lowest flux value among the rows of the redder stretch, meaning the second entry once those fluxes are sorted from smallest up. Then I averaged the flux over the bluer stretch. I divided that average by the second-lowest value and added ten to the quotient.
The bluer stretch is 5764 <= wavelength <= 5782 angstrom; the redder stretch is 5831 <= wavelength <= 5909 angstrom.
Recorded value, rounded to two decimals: 11.30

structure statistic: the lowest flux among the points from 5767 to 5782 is 10.88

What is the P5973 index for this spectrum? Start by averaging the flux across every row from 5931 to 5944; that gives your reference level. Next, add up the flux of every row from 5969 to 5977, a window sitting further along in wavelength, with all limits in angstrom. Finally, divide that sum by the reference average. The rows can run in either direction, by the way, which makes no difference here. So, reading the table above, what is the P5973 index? 3.0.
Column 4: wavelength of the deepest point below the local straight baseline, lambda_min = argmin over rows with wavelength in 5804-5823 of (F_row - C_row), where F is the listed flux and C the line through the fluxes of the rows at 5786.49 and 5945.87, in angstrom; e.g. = 5813.20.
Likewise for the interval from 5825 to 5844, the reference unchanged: 5842.72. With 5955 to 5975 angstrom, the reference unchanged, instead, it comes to 5959.57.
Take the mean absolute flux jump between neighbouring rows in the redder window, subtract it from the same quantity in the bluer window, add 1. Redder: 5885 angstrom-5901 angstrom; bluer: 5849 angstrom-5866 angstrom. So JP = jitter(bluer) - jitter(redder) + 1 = 0.86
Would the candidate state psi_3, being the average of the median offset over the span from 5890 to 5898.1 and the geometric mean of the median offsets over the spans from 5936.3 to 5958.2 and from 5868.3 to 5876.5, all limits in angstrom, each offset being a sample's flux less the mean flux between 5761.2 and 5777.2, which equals -1.2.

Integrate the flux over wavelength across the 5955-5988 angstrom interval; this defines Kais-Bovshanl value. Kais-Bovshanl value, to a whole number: 390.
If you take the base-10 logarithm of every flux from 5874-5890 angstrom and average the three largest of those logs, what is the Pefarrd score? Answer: 1.05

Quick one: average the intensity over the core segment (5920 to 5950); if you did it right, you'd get 11.6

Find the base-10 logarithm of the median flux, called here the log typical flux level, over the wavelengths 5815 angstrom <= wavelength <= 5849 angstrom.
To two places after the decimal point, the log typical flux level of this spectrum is 1.09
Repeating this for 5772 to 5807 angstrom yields 1.06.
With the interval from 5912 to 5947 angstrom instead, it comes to 1.06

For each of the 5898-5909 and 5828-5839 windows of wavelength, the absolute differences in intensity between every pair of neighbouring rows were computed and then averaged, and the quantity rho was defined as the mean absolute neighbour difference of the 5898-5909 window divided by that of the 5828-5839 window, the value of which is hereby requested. 1.42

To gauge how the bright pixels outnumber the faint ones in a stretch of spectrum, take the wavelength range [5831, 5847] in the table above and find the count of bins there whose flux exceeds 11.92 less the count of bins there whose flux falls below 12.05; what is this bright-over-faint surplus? 3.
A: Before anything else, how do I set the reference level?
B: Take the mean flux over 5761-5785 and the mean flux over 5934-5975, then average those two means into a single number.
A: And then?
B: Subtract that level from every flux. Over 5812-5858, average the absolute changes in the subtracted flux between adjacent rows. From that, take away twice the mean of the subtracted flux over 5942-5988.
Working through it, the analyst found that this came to 0.3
